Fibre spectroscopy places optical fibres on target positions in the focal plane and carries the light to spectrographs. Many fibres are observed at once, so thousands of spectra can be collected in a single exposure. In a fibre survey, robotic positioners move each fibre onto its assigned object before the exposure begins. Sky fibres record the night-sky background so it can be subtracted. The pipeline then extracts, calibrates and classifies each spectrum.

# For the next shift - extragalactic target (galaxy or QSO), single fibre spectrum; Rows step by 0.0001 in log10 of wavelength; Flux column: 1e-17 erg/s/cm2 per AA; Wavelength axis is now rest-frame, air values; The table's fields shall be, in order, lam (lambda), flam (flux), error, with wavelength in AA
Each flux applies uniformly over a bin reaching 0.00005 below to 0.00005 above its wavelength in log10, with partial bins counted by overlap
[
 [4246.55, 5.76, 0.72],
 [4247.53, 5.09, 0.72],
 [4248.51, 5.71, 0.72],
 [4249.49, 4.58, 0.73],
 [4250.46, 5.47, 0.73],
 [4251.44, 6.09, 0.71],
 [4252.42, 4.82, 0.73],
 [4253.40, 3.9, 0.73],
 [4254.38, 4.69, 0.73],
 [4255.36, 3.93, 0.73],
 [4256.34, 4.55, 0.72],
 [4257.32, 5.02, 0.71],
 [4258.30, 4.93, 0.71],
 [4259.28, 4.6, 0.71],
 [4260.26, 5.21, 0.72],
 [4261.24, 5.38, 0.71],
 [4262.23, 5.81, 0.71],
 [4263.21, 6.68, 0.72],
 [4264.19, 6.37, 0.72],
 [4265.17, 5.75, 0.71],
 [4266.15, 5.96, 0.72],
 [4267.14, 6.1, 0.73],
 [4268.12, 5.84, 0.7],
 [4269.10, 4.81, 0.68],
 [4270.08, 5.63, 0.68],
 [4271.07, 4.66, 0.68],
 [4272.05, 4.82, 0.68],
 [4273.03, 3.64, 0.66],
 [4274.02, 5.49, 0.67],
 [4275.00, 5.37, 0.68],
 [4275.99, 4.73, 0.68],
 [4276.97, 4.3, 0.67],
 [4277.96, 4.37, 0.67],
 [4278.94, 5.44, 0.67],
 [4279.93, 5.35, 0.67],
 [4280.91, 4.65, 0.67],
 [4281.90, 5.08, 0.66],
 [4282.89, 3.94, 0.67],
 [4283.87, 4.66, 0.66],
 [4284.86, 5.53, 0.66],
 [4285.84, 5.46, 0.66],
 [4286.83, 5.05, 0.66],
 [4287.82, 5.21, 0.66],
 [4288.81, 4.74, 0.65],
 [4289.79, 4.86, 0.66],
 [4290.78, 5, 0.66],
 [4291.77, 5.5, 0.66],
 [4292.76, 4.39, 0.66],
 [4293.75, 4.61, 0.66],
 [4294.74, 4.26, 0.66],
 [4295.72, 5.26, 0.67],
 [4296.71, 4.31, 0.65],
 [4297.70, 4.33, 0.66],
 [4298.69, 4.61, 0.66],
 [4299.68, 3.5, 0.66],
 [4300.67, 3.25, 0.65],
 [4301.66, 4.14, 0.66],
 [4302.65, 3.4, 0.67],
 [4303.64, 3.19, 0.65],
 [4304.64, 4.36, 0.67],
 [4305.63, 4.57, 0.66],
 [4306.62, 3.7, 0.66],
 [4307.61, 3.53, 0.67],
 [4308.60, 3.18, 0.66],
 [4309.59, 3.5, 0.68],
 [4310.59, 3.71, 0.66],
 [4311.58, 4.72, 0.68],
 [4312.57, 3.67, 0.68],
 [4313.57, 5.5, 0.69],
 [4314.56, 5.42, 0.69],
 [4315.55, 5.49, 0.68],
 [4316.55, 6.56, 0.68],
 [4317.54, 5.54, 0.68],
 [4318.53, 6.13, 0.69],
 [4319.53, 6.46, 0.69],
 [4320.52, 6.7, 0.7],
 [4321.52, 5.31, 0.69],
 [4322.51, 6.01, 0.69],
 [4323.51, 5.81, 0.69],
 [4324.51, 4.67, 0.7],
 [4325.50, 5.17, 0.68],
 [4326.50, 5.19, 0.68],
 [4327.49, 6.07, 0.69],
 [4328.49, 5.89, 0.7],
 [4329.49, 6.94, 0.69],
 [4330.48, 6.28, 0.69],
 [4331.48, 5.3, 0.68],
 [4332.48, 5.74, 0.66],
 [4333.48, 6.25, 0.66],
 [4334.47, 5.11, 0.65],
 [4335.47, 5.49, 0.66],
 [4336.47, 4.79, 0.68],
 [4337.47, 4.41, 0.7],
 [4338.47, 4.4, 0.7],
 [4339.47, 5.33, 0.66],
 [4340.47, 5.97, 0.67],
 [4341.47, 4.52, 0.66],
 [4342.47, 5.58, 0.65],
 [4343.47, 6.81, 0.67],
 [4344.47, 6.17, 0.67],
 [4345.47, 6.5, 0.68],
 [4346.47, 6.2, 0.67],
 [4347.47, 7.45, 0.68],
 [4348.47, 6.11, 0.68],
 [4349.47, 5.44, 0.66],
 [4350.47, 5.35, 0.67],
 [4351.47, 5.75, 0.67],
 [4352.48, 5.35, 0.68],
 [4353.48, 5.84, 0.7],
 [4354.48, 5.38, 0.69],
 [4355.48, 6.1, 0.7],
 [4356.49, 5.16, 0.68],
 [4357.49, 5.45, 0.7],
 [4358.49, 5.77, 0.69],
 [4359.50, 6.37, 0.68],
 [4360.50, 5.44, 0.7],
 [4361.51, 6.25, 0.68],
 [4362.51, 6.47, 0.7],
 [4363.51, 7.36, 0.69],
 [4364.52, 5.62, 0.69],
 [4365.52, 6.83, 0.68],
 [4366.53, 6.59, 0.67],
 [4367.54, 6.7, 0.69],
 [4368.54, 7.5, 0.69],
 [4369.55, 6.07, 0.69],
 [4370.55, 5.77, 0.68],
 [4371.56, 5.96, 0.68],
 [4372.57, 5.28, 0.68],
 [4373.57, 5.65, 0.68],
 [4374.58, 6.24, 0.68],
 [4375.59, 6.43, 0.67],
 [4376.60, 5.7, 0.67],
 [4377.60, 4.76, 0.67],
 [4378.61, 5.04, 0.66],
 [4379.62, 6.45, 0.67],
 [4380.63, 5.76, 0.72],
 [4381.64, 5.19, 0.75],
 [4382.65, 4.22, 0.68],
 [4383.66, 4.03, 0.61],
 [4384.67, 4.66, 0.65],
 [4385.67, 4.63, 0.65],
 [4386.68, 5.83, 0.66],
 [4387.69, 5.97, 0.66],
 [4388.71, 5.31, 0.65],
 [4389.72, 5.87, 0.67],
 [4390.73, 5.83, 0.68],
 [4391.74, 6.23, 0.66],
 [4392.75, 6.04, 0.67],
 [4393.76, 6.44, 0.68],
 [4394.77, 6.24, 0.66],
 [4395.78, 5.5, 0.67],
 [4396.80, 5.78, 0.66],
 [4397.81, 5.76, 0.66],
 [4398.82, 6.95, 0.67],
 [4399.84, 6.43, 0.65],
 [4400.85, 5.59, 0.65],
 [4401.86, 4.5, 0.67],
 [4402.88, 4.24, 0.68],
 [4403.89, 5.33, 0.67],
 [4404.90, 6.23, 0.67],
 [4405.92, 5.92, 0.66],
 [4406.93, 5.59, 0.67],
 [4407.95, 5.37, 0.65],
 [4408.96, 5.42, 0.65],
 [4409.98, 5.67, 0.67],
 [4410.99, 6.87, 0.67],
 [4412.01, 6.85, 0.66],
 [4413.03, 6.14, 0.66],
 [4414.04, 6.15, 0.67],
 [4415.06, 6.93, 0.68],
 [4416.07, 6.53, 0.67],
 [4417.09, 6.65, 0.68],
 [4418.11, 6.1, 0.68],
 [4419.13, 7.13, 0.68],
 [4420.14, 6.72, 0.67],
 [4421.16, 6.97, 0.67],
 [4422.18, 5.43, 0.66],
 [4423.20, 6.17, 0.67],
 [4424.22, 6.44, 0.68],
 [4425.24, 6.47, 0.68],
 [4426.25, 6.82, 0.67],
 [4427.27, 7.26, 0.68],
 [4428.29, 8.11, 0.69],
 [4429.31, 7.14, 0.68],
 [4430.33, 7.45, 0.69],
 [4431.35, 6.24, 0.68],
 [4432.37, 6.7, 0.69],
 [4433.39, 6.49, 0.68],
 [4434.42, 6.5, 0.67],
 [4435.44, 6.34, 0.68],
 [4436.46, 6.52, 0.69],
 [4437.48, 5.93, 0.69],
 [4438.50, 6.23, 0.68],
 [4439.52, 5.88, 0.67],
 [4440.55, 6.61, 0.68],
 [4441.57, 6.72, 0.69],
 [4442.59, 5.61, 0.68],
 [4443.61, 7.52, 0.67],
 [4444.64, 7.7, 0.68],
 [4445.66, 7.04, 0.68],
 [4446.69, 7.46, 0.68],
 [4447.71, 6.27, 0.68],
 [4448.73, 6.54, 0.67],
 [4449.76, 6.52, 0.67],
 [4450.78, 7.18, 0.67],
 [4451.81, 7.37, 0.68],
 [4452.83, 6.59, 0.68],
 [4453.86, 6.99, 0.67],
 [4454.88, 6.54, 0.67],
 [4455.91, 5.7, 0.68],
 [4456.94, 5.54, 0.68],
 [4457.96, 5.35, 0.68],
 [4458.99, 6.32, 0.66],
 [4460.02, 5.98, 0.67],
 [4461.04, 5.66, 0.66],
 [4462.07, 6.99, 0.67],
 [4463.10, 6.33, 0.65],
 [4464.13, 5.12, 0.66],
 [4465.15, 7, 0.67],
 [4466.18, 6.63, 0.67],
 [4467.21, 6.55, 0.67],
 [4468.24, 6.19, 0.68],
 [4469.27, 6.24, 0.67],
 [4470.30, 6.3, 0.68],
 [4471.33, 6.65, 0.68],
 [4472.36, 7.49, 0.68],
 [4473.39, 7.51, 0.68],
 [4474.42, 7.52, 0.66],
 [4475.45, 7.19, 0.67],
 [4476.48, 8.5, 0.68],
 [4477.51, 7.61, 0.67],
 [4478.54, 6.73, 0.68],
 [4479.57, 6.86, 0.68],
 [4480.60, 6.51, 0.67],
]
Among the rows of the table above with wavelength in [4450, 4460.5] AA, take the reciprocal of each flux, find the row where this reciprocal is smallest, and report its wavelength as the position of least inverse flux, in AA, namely 4451.81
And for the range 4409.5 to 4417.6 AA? 4415.06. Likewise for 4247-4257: 4251.44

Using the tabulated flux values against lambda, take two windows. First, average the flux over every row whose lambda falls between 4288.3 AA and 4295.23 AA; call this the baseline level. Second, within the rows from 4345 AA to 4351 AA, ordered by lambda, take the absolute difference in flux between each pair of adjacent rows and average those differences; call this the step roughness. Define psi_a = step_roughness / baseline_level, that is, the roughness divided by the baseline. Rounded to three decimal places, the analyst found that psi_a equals 0.153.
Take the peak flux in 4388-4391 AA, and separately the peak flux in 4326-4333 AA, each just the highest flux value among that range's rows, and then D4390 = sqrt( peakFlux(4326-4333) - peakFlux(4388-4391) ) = 1.03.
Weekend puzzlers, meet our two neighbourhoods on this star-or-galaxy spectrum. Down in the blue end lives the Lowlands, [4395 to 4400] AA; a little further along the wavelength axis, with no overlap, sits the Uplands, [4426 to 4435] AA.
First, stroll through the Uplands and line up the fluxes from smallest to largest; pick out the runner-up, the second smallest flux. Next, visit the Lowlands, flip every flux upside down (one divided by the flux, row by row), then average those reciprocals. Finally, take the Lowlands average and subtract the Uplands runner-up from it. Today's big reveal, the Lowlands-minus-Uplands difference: -6.3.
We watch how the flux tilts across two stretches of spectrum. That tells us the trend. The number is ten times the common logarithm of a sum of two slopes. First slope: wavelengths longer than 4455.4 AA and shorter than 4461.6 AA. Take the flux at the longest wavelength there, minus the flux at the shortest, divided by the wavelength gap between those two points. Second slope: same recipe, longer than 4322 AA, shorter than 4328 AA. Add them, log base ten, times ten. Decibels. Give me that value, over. -24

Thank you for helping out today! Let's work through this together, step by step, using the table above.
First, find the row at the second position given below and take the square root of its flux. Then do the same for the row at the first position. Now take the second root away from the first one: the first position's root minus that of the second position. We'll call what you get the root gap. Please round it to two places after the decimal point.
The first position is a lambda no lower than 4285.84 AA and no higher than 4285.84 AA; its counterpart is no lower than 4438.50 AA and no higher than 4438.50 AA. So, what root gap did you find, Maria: -0.16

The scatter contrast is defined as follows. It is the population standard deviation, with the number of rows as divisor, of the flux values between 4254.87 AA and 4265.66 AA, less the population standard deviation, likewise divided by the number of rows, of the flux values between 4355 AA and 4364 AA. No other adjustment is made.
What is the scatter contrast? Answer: 0.14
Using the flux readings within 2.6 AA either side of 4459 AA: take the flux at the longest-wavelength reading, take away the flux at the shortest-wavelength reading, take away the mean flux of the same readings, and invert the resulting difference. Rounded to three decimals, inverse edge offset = -0.177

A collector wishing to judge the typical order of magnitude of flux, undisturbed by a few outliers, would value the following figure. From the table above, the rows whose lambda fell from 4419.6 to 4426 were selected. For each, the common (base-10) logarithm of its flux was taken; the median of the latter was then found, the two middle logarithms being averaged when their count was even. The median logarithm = 0.81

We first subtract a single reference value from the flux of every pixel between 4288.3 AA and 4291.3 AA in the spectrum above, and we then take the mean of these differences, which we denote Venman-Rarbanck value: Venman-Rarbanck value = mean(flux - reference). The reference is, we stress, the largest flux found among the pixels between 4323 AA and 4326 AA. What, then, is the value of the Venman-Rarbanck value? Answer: -0.94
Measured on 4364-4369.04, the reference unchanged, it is 0.84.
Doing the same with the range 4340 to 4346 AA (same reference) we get 0.12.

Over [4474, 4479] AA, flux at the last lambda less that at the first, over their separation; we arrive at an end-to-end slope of -0.19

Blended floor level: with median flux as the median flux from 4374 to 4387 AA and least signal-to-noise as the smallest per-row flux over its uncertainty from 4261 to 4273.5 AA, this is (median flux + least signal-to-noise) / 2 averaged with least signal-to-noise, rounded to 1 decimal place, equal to 5.4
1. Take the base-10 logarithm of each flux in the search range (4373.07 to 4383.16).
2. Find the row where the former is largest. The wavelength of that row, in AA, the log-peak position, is 4379.62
